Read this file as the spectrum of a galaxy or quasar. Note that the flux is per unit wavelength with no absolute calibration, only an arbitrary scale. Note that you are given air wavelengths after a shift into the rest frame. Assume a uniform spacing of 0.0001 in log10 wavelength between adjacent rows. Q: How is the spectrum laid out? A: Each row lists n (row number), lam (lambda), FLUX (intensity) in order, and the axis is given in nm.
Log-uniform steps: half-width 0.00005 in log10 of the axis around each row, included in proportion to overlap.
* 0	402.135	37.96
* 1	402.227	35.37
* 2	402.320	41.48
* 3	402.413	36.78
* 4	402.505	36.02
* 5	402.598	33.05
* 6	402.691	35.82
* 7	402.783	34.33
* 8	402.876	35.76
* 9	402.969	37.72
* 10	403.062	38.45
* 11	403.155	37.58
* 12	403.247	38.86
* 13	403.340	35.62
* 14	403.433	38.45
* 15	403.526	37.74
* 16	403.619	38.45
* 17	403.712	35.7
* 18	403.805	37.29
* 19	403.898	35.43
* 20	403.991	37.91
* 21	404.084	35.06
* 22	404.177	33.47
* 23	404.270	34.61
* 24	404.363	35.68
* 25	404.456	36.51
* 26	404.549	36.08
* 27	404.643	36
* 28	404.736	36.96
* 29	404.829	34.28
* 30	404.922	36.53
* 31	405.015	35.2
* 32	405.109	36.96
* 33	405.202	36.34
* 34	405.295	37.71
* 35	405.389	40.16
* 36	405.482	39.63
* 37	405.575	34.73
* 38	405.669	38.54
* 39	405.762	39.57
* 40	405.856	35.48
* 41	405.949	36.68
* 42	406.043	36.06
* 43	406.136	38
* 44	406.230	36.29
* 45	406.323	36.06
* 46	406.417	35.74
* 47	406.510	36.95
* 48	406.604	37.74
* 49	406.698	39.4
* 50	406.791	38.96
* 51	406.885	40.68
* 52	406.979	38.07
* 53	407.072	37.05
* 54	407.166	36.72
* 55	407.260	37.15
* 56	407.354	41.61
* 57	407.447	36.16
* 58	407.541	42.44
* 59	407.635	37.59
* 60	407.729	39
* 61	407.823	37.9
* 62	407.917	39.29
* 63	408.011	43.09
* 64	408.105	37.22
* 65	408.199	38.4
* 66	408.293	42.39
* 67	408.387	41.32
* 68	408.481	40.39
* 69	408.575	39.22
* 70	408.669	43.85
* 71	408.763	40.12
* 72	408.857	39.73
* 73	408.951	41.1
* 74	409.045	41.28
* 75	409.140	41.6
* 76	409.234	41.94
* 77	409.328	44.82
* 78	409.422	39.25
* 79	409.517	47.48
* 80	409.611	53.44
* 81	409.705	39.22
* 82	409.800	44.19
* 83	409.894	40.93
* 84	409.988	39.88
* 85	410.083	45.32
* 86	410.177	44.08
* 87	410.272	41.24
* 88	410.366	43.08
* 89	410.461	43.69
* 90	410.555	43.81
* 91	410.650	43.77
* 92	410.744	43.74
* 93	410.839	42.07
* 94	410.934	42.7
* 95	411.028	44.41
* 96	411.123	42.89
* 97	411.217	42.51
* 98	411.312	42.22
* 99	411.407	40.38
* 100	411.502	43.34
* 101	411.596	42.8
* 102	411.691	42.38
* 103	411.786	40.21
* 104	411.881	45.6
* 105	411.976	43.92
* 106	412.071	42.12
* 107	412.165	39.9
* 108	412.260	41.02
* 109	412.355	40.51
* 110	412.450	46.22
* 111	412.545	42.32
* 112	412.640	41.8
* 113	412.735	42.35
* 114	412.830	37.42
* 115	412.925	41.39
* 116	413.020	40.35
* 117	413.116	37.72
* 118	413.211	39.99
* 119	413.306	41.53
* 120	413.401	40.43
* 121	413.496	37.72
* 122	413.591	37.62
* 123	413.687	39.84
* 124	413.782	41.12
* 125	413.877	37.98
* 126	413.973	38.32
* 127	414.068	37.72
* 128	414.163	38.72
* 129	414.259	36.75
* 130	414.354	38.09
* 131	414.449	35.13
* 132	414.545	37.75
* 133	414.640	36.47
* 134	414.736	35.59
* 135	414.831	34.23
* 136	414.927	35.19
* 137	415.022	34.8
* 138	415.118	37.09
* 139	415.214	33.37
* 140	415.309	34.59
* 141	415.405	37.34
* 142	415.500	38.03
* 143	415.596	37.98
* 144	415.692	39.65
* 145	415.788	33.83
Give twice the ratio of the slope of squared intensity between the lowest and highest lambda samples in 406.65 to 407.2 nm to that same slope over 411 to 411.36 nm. 1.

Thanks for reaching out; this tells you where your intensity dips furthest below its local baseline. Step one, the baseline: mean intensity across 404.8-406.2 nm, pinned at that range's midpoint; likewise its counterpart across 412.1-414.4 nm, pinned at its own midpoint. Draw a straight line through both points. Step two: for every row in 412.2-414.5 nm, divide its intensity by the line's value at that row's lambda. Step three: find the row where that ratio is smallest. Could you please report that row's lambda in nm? 414.449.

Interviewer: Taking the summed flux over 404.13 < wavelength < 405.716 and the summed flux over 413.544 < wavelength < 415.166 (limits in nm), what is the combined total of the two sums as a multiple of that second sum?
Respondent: 1.98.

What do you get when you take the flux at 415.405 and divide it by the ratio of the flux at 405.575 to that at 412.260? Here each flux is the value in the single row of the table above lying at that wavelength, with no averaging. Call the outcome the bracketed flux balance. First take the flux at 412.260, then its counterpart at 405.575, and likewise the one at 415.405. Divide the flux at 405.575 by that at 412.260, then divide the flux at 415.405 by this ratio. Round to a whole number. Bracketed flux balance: 44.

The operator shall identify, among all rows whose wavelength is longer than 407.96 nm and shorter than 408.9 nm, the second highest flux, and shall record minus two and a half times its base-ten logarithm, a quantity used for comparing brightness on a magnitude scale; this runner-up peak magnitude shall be -4.09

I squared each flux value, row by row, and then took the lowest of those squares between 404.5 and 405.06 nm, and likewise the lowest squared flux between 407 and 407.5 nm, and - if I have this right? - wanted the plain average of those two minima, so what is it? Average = 1241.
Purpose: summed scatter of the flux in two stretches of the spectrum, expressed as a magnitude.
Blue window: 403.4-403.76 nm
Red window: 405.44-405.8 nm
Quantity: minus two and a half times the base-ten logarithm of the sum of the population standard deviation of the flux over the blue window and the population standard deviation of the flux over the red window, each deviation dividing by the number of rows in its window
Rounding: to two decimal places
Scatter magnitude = -1.24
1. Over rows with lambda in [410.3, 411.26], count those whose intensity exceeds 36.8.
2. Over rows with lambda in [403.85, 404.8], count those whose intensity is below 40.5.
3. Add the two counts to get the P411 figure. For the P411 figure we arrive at 20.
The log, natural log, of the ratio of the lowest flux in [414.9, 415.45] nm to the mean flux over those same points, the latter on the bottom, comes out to -0.059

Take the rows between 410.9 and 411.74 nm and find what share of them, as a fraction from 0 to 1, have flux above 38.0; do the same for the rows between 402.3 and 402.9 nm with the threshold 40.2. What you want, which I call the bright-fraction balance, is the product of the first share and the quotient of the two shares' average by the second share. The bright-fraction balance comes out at 4.0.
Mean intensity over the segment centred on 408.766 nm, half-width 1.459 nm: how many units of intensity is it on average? 41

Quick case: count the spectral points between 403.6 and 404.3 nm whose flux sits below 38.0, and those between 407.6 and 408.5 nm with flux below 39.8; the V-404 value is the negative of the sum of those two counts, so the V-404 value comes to -13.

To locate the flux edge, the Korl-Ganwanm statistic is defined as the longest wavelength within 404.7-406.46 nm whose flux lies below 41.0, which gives 406.417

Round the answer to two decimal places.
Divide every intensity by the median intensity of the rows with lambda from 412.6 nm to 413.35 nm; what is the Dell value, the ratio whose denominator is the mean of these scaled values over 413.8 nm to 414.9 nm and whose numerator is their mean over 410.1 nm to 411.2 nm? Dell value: 1.17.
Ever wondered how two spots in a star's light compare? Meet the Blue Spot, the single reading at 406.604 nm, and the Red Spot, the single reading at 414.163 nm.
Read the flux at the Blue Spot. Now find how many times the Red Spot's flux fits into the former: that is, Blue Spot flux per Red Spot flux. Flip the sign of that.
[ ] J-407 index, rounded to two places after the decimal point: -0.97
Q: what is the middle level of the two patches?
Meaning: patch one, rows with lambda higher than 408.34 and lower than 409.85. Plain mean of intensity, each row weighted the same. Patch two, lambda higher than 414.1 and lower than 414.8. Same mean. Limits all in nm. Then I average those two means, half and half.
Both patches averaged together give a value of 39.7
